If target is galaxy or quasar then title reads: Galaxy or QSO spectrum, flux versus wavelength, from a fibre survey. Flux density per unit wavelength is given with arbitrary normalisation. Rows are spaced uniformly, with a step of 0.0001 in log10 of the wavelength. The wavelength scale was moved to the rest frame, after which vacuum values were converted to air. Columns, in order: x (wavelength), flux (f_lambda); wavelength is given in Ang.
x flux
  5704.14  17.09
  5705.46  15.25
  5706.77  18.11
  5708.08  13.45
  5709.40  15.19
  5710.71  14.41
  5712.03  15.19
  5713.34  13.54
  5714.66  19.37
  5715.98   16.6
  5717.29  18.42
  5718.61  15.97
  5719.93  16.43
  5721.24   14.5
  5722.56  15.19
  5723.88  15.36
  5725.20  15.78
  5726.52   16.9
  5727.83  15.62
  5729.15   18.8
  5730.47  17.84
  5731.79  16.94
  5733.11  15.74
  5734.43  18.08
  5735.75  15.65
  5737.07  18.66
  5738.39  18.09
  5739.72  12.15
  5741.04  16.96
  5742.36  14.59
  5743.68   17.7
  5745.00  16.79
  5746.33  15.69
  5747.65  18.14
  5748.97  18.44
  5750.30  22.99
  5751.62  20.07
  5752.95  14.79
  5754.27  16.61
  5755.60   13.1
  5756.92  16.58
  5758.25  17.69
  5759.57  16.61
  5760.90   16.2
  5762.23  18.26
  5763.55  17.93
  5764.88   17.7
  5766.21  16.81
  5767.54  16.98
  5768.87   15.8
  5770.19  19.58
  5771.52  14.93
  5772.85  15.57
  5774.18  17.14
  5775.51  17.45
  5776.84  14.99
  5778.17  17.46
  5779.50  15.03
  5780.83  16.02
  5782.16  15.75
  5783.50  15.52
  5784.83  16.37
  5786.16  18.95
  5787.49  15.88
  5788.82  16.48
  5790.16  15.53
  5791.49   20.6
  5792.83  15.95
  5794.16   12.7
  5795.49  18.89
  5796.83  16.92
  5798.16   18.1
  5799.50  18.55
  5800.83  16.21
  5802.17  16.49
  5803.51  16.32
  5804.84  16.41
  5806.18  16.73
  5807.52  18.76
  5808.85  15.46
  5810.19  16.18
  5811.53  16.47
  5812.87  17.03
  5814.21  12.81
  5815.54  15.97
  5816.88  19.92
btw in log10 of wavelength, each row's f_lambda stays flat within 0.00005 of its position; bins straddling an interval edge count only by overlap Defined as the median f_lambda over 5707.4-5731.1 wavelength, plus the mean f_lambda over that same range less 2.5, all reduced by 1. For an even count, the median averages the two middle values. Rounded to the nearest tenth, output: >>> 28.2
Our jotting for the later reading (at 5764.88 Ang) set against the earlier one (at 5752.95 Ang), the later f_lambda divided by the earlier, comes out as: 1.20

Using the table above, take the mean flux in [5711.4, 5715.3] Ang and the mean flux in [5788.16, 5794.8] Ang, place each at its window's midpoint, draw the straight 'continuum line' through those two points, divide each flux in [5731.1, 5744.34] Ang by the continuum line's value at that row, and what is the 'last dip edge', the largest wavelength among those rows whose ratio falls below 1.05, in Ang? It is 5742.36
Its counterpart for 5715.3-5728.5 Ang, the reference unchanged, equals 5727.83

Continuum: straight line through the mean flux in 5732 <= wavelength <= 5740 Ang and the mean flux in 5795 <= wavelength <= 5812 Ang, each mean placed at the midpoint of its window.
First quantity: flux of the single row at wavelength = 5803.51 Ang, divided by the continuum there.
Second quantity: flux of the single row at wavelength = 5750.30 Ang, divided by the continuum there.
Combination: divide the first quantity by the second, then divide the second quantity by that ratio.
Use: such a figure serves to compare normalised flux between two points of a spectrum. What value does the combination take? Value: 2.0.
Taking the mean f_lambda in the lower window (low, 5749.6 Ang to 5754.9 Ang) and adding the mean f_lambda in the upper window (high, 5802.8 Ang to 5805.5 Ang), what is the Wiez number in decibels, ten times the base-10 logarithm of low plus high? 15.4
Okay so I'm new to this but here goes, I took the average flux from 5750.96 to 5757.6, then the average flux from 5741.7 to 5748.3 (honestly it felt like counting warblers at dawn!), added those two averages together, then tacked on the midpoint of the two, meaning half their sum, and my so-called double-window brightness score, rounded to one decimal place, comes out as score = 49.2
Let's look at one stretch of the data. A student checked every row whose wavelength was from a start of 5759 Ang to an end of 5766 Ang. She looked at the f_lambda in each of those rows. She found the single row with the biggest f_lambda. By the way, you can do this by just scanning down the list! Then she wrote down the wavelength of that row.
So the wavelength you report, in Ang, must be 5762.23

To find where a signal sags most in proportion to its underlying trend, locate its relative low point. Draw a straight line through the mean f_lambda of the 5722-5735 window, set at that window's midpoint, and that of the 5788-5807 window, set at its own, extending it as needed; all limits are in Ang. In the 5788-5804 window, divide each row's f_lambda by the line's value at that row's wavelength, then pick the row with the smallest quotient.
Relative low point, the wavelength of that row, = 5794.16 Ang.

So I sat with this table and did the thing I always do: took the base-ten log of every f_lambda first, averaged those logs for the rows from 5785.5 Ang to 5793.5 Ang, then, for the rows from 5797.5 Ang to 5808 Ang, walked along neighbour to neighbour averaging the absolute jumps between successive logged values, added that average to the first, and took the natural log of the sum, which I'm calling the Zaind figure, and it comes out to 0.226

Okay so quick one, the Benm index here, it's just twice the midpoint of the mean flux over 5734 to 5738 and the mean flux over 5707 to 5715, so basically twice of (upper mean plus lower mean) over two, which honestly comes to 32.7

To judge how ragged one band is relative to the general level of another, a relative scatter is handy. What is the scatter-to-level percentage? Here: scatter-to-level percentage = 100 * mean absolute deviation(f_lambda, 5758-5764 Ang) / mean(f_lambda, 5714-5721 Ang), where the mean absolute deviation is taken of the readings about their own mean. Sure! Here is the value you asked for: 4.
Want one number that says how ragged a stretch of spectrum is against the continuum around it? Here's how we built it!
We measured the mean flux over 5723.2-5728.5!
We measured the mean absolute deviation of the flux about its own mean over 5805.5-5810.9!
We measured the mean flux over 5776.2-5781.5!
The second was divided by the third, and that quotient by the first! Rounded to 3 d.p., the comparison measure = 0.004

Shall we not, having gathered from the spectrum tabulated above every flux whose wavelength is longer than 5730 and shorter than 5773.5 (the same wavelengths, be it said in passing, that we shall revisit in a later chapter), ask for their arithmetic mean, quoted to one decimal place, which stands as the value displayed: 17.0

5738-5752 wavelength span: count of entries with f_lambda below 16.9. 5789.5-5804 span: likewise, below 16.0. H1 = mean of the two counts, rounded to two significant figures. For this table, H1 3.5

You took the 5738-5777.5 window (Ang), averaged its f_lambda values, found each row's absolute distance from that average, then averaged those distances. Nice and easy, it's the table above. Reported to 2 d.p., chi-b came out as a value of 1.46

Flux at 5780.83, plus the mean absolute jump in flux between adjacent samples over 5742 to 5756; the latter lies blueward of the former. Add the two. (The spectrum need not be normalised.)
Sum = 18.6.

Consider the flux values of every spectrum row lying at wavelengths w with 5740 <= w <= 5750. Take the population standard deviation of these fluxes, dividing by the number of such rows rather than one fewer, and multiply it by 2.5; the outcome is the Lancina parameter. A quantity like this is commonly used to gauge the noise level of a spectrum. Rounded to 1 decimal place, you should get 3.2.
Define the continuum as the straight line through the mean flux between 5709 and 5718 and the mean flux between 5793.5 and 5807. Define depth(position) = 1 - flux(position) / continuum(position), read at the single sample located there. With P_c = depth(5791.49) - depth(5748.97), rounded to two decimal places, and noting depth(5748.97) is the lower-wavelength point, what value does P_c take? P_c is -0.11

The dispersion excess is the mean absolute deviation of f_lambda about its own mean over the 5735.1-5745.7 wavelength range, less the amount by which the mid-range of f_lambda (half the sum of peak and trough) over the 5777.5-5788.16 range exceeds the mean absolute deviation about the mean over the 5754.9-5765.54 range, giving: -14.2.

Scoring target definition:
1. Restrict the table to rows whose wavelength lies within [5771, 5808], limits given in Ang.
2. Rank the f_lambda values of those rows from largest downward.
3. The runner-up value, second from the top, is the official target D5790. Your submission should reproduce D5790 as 18.95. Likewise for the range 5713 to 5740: 18.8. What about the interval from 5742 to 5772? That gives 20.07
